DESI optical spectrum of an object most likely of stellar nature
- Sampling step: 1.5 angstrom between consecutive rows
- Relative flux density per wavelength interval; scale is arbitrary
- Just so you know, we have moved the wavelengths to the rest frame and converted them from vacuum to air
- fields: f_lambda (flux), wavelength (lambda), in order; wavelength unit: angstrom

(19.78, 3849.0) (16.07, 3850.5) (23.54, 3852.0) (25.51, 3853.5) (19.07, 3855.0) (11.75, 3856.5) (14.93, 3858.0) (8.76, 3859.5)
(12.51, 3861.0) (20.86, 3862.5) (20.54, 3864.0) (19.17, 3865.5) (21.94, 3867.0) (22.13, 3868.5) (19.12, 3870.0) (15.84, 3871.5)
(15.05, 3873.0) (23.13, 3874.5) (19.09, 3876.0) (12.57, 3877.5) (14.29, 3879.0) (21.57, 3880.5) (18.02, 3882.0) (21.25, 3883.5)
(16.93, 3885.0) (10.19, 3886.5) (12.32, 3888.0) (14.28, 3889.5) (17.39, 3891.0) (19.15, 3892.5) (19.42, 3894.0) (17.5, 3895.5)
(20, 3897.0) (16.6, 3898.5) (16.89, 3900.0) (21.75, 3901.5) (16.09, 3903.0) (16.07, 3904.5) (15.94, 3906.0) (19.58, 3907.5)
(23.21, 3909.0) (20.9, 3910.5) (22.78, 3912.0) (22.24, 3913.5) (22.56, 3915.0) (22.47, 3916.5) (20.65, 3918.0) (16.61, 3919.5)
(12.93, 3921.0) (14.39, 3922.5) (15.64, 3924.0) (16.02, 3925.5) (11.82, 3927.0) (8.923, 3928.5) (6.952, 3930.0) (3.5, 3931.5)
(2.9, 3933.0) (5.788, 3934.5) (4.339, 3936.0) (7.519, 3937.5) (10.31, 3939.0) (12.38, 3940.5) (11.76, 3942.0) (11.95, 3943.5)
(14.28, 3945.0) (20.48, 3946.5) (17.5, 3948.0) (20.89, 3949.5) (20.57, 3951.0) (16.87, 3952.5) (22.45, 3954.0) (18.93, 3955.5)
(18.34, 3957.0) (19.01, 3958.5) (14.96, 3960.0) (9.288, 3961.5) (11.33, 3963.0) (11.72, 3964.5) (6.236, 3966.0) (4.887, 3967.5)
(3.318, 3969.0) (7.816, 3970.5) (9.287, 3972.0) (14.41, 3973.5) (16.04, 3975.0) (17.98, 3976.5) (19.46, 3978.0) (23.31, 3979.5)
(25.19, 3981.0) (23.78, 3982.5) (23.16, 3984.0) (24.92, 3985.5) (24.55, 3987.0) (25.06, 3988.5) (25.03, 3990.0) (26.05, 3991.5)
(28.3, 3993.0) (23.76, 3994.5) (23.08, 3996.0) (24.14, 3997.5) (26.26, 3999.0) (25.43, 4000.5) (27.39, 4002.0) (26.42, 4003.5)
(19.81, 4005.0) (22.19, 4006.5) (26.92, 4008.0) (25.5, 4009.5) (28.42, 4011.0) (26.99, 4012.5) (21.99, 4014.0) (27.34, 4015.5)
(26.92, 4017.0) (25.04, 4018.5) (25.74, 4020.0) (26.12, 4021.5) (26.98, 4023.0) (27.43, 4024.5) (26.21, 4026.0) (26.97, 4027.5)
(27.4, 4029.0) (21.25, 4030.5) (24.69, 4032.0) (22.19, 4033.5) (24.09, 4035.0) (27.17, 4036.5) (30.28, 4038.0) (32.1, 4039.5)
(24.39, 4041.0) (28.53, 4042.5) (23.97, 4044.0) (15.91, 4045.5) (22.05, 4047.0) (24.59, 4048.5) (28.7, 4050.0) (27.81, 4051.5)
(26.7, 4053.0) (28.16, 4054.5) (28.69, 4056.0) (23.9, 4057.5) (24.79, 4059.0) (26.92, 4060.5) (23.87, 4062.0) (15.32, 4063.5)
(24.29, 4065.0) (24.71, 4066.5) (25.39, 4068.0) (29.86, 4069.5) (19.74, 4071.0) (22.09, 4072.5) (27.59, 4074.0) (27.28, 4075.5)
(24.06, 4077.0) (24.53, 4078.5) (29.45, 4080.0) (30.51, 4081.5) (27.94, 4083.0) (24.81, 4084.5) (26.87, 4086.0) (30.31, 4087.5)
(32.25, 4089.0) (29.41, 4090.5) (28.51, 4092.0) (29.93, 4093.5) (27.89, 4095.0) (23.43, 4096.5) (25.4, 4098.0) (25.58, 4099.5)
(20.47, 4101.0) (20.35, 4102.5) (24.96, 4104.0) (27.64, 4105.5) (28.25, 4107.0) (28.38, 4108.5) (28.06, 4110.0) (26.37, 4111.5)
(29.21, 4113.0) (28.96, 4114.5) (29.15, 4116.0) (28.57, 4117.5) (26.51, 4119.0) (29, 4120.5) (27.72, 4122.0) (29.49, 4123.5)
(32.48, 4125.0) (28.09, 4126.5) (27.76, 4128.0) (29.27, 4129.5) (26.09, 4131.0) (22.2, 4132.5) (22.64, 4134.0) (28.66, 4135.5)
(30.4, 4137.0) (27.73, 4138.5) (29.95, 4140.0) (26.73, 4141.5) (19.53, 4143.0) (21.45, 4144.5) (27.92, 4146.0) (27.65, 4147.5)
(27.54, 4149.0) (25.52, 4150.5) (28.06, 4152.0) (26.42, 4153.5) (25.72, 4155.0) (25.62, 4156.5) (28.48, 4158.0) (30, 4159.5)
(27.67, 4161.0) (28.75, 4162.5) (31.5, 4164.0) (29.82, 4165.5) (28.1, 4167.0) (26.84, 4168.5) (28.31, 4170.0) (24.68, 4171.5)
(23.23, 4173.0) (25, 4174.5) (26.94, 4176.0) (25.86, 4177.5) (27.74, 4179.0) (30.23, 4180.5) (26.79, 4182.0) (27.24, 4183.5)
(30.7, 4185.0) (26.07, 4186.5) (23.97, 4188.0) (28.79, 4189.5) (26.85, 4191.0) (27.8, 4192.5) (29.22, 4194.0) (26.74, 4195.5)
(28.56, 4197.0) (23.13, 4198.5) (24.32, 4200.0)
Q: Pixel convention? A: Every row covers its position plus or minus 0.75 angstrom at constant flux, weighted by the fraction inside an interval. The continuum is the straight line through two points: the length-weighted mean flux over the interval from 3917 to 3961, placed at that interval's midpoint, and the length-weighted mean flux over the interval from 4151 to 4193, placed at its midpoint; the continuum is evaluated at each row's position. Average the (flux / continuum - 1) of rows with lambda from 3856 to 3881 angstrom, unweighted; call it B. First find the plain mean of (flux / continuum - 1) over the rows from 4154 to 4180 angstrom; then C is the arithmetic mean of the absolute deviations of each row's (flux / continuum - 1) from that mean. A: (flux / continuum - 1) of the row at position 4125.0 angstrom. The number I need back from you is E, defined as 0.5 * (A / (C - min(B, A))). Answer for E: -1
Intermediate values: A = 0.32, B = 0.78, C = 0.07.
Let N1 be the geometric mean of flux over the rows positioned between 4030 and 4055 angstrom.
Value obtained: 25.1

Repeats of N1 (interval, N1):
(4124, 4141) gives 27.6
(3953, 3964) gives 15.7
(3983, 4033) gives 25.3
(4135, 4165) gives 27.1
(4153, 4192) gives 27.3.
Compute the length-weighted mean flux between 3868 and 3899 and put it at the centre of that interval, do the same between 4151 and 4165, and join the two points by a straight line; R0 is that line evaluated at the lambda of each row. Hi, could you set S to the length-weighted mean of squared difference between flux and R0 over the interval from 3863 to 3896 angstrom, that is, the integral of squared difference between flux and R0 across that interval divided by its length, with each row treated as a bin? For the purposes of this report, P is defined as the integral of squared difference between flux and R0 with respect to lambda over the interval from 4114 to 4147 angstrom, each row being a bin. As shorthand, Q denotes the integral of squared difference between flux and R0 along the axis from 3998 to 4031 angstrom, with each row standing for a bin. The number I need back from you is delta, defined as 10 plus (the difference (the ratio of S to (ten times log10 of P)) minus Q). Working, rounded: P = 356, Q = 502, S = 13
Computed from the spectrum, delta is -491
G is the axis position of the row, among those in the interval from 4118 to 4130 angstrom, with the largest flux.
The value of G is 4125.0 angstrom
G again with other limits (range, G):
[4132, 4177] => 4164.0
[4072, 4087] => 4081.5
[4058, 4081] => 4069.5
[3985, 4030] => 4011.0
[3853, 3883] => 3853.5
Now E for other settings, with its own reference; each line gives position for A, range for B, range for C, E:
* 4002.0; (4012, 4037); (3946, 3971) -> 14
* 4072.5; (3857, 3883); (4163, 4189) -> 0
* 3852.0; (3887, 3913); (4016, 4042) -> -2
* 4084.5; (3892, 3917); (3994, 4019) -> -4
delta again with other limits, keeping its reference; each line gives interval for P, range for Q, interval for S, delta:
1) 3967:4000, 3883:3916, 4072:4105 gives -328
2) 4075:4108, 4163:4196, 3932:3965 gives -210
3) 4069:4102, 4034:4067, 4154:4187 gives -594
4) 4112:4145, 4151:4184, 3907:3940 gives -155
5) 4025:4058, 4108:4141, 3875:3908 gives -223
